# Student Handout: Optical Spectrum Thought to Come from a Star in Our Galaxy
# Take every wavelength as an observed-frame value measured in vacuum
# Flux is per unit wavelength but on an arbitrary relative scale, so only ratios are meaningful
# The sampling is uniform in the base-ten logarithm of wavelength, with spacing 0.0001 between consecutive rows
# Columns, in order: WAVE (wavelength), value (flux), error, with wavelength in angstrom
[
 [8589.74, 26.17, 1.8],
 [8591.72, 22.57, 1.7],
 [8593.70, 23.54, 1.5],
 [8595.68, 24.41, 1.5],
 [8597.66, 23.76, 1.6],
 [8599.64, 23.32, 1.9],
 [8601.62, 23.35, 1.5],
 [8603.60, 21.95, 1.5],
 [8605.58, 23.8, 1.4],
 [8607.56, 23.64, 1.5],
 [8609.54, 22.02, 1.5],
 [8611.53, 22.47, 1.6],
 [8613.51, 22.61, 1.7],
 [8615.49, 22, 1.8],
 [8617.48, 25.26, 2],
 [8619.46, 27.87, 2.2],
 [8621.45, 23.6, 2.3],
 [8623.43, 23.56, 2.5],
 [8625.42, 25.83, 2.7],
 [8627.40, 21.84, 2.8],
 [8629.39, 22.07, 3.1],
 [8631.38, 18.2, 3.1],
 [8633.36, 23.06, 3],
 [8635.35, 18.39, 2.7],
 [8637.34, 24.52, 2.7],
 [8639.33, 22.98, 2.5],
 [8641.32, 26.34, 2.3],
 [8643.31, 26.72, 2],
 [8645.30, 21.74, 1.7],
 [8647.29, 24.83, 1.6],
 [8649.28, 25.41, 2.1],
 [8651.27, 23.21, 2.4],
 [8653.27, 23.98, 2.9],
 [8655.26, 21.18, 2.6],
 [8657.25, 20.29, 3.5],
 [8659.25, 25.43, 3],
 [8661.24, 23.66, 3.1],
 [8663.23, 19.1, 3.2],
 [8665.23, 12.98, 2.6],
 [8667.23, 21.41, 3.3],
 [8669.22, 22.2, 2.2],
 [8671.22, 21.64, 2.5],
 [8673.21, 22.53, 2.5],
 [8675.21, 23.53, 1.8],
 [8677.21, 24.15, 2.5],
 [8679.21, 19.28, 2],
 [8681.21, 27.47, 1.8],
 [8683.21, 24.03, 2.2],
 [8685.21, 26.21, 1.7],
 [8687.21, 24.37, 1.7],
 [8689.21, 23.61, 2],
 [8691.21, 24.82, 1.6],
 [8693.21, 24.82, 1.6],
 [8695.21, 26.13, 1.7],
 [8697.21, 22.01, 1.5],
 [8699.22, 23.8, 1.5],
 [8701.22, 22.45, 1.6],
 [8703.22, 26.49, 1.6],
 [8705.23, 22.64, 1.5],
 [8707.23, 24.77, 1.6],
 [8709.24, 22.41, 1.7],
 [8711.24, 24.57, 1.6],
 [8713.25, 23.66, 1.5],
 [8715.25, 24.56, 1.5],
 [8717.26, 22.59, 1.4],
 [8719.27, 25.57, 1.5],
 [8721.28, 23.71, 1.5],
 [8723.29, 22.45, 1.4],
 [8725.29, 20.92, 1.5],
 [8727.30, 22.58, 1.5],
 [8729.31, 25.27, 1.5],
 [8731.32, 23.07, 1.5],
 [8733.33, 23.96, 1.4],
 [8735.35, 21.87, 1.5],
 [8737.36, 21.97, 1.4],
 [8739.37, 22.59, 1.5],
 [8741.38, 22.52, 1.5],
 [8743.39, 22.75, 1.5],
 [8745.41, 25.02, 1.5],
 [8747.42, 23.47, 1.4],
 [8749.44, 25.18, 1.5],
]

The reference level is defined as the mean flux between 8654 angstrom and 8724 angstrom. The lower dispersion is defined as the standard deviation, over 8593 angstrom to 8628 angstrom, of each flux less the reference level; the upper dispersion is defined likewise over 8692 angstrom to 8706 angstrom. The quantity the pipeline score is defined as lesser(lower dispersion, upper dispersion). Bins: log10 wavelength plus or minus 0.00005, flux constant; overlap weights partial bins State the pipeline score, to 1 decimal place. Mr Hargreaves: 1.5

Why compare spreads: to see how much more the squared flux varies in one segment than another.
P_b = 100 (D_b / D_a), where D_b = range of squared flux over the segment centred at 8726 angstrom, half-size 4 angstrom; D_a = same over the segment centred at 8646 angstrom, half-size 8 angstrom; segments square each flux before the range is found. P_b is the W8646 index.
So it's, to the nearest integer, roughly 83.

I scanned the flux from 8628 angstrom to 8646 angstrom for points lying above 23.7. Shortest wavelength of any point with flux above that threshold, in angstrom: 8637.34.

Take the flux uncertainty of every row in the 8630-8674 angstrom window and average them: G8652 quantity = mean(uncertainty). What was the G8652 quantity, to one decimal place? 2.6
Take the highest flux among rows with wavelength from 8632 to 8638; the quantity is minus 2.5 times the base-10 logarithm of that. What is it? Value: -3.474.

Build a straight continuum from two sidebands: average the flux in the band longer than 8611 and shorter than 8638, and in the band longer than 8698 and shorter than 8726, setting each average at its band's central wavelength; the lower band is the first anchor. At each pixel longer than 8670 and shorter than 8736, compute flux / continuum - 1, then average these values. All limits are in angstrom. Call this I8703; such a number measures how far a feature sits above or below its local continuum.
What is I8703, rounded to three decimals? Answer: 0.006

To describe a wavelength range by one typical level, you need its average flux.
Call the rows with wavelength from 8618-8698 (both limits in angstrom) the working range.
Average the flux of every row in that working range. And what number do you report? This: 23.1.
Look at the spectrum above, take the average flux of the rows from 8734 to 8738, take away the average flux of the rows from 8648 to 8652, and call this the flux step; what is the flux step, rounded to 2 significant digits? -2.4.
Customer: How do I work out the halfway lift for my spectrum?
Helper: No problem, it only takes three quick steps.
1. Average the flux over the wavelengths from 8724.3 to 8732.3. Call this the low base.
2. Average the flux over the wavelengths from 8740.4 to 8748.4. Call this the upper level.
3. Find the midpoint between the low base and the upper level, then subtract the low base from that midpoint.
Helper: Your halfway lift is 0.2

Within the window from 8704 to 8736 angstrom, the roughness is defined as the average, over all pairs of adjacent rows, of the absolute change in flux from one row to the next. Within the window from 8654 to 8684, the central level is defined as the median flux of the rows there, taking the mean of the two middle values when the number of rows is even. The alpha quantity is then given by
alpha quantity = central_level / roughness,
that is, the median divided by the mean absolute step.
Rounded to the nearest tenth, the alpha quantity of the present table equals 12.1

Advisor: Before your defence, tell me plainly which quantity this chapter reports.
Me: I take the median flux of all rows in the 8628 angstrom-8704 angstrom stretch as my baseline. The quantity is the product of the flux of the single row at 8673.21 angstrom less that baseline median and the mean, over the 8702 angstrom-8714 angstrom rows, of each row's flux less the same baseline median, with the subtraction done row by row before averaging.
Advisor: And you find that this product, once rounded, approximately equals -0.5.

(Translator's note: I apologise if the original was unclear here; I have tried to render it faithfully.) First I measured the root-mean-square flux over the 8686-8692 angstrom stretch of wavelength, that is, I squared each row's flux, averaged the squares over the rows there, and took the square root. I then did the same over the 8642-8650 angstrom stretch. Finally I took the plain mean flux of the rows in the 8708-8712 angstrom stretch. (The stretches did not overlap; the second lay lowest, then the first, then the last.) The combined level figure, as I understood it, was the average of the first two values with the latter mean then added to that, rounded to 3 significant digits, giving 48.0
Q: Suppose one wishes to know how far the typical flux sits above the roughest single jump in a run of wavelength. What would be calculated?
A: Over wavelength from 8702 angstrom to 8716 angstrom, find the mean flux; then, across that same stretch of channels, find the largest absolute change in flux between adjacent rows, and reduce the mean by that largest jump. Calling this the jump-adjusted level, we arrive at 20.3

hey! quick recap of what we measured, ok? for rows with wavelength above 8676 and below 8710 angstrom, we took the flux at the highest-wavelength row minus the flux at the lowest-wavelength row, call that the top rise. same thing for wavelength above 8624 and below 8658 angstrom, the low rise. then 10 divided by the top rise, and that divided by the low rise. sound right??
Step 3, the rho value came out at 1.0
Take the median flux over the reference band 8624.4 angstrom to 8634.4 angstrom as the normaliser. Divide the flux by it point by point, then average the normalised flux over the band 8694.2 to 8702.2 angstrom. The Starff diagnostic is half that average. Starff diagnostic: 0.535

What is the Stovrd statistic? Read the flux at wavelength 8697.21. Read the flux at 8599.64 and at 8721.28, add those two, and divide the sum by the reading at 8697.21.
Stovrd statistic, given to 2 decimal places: 2.14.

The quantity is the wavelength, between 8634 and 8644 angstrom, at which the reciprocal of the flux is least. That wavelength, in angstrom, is 8643.31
